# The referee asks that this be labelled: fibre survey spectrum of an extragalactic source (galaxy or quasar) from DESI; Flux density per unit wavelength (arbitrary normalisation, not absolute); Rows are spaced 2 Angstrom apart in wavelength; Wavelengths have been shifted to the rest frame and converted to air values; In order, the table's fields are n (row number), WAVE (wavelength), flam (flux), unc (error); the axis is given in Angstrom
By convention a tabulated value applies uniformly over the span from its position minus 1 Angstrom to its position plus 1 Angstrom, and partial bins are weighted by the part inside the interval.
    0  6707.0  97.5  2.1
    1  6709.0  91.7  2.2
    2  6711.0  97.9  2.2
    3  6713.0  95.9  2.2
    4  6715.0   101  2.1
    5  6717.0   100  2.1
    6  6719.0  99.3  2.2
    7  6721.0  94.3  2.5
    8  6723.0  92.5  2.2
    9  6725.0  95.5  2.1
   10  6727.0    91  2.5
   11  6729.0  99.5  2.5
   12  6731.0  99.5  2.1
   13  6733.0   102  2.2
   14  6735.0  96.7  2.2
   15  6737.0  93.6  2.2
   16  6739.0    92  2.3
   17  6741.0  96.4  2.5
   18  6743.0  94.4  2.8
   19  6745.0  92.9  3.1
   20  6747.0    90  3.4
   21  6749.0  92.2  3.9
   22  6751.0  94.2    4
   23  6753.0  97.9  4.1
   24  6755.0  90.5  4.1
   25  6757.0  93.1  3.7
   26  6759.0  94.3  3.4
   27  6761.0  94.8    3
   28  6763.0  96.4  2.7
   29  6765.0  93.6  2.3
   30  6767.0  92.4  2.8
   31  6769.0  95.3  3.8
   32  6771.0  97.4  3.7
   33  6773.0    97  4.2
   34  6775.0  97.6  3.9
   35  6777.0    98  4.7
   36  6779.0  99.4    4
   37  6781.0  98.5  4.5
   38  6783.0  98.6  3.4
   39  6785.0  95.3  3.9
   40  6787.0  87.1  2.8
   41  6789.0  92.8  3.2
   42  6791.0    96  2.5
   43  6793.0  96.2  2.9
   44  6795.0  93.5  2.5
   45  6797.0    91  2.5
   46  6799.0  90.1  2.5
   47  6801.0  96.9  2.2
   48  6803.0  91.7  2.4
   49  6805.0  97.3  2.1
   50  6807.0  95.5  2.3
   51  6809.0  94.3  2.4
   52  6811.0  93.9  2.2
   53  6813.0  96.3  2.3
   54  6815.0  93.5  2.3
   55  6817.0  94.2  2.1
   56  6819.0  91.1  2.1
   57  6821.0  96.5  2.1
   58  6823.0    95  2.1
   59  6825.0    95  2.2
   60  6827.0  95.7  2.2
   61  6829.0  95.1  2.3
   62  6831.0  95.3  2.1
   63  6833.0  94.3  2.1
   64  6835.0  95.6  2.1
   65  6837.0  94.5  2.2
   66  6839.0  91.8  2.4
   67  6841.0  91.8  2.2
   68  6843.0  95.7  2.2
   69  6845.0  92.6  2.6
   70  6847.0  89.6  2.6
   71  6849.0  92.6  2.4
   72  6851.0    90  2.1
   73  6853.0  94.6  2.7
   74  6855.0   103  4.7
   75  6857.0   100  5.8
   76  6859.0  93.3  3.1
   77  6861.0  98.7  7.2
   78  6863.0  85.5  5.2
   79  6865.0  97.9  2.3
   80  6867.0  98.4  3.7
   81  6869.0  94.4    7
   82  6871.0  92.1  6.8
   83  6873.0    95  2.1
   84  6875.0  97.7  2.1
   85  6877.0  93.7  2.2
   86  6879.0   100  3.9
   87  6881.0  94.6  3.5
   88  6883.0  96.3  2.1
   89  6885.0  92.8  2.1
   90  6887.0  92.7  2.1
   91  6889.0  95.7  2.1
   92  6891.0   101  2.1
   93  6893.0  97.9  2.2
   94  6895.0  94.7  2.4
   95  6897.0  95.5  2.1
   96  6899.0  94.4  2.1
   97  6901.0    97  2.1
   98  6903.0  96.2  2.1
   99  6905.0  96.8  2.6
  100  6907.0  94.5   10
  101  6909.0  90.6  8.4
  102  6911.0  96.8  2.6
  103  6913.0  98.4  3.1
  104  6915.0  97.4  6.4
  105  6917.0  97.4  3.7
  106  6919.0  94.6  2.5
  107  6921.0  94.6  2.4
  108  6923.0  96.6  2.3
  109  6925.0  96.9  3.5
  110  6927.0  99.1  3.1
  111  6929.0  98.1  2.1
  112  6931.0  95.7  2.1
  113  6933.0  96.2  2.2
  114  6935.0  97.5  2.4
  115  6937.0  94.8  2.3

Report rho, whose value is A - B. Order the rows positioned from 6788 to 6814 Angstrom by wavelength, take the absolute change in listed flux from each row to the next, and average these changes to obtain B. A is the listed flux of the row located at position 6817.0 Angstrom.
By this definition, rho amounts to 91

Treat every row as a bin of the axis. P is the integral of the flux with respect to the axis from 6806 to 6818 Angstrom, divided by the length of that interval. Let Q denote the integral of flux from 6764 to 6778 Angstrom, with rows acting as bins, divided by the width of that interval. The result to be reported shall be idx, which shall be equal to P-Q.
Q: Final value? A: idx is -1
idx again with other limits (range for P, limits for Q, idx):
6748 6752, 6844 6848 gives 2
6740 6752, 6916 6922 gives -2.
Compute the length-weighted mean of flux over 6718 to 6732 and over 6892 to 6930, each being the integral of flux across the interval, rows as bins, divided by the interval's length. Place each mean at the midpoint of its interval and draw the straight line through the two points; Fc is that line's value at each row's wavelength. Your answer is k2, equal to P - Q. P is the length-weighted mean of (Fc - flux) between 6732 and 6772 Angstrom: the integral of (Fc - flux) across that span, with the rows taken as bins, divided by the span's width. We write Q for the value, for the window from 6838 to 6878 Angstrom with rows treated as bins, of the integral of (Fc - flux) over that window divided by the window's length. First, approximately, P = 1.47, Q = 1.7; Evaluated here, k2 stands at -0.22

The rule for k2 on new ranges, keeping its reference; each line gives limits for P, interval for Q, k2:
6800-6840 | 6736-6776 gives -0.29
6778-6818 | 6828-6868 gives -0.15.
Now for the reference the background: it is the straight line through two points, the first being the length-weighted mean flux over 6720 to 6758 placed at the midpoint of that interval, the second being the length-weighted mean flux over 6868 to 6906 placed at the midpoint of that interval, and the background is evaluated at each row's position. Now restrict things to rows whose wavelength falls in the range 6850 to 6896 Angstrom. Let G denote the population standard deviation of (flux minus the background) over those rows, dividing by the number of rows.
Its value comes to 3.8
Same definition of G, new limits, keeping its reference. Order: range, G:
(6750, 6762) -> 2.2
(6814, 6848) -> 1.9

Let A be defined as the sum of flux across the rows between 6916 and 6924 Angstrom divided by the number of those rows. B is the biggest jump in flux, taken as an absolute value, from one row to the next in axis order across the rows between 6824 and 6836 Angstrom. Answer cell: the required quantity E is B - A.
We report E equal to -94.5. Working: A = 95.8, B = 1.3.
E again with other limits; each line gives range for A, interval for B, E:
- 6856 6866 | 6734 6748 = -90.7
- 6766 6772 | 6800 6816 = -89.4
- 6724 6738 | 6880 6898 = -91.5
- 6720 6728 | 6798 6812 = -86.5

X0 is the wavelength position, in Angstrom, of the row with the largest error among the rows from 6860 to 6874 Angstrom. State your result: 6861.0 Angstrom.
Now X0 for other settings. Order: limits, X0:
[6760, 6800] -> 6777.0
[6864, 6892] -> 6869.0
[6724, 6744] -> 6743.0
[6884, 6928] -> 6907.0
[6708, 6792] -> 6777.0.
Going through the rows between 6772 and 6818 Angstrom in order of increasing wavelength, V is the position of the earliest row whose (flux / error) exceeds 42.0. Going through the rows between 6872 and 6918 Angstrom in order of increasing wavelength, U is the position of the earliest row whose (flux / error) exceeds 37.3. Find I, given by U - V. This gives 72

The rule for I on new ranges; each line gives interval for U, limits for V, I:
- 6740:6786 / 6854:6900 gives -124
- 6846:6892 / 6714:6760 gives 134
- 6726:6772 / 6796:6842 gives -72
